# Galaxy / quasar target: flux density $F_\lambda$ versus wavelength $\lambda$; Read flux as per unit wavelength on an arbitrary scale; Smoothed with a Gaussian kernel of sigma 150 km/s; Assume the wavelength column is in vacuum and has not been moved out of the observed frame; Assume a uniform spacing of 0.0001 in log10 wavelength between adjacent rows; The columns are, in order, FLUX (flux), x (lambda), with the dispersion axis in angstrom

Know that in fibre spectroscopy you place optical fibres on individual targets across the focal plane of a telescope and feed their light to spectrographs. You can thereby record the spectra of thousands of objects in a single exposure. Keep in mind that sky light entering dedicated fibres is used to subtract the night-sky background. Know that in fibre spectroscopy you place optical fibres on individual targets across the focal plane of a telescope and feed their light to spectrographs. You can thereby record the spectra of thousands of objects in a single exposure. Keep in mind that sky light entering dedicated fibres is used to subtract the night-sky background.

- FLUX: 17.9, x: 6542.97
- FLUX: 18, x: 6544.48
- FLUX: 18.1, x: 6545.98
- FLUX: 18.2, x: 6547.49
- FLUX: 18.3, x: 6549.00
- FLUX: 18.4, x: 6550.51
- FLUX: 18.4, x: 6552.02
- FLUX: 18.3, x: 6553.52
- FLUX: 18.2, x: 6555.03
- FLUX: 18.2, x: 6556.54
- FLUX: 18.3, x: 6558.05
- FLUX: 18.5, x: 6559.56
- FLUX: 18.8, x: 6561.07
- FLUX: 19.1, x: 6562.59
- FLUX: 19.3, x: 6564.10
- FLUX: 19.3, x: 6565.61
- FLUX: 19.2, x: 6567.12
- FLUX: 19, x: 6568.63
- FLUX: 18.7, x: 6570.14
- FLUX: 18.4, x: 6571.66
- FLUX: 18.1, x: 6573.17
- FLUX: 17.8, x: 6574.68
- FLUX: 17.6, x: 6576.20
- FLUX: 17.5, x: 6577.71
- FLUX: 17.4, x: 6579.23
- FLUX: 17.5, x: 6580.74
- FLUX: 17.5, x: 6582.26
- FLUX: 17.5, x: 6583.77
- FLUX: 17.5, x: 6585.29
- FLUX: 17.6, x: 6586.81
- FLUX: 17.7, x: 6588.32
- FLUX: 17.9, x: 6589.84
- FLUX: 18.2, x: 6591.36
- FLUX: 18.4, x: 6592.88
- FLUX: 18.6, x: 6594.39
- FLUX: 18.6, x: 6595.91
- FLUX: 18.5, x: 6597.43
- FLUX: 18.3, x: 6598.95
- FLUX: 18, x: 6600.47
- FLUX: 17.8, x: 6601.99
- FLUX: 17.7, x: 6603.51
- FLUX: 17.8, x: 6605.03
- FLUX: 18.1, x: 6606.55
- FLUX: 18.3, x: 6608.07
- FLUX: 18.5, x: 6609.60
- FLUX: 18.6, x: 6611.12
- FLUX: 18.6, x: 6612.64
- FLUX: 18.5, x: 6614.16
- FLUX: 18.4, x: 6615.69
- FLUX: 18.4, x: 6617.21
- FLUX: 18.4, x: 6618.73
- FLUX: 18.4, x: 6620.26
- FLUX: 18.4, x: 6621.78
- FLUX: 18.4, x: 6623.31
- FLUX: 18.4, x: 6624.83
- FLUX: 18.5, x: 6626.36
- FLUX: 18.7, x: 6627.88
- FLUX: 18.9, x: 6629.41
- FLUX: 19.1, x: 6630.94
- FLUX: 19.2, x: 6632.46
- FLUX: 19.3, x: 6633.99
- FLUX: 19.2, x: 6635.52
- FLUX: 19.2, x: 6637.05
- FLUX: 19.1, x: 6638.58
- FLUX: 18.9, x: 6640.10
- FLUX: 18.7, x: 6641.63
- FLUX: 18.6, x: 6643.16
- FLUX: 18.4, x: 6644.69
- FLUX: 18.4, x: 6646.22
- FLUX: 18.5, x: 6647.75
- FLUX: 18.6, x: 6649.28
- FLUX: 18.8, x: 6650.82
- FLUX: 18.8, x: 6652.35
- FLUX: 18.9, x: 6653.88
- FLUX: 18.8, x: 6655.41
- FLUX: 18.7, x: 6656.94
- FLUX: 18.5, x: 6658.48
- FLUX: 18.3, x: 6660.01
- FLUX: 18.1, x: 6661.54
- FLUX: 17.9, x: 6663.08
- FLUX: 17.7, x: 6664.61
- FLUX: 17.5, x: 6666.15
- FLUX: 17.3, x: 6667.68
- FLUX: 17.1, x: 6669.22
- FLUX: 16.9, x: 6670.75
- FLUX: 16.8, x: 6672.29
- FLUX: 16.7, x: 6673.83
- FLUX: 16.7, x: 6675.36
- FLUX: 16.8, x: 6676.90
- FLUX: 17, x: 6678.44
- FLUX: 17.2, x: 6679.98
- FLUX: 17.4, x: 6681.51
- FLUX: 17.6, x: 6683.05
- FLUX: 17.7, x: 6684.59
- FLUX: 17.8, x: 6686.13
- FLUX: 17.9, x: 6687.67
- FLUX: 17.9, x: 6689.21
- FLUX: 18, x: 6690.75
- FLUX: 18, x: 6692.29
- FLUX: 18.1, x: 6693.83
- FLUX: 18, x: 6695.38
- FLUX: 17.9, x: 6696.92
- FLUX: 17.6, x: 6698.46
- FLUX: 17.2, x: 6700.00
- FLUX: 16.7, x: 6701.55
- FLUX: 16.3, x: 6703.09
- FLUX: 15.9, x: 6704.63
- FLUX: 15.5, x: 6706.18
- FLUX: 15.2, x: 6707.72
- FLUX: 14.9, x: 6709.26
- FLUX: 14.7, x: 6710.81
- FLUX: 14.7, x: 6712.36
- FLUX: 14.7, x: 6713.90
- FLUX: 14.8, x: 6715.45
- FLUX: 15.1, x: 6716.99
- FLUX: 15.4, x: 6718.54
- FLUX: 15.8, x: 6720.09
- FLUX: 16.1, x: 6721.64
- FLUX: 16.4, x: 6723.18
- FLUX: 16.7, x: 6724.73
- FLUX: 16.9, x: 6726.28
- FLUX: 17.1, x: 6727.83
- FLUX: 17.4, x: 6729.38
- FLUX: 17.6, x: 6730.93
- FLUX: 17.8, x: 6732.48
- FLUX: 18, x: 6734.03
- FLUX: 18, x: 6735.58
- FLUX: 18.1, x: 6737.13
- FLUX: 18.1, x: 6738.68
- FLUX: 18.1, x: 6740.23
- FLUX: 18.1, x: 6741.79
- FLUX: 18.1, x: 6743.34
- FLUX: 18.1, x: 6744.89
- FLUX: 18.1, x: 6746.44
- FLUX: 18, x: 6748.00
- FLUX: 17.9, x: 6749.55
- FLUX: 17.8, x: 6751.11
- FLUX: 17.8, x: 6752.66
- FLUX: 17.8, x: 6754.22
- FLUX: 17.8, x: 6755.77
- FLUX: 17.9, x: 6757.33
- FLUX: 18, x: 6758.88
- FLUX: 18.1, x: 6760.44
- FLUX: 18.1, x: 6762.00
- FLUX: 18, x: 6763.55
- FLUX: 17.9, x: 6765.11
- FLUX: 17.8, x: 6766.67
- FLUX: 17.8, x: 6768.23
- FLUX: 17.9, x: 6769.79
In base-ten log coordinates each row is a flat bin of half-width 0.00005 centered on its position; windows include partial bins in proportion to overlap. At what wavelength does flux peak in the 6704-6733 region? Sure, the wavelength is 6732.48 angstrom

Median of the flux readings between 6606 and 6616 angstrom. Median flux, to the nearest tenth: 18.5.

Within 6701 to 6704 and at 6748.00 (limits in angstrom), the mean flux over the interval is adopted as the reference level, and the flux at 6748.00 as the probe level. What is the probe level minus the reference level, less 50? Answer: -48.5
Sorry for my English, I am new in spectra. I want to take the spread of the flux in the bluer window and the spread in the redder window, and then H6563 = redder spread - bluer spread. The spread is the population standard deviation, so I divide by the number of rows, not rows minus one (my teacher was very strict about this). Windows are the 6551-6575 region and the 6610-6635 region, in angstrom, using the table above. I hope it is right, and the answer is -0.1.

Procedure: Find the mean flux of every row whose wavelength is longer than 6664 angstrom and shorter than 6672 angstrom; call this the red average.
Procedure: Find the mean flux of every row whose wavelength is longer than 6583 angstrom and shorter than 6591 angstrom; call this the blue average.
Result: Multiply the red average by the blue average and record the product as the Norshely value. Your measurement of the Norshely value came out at 305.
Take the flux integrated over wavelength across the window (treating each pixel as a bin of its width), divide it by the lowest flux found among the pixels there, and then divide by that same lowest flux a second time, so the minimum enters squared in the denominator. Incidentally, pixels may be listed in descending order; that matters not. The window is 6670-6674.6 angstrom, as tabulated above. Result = 0.28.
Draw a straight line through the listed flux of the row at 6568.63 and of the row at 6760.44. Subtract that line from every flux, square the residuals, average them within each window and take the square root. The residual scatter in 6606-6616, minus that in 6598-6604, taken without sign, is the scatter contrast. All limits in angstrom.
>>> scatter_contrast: 0.5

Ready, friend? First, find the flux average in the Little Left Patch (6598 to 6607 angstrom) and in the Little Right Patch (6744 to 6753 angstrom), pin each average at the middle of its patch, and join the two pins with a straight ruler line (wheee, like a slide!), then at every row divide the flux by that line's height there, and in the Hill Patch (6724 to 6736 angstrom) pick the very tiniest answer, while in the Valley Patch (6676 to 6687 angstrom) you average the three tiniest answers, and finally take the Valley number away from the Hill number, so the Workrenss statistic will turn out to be -0.017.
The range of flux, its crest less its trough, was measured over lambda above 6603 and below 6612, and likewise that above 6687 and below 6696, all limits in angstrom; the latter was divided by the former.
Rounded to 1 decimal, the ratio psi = 0.2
